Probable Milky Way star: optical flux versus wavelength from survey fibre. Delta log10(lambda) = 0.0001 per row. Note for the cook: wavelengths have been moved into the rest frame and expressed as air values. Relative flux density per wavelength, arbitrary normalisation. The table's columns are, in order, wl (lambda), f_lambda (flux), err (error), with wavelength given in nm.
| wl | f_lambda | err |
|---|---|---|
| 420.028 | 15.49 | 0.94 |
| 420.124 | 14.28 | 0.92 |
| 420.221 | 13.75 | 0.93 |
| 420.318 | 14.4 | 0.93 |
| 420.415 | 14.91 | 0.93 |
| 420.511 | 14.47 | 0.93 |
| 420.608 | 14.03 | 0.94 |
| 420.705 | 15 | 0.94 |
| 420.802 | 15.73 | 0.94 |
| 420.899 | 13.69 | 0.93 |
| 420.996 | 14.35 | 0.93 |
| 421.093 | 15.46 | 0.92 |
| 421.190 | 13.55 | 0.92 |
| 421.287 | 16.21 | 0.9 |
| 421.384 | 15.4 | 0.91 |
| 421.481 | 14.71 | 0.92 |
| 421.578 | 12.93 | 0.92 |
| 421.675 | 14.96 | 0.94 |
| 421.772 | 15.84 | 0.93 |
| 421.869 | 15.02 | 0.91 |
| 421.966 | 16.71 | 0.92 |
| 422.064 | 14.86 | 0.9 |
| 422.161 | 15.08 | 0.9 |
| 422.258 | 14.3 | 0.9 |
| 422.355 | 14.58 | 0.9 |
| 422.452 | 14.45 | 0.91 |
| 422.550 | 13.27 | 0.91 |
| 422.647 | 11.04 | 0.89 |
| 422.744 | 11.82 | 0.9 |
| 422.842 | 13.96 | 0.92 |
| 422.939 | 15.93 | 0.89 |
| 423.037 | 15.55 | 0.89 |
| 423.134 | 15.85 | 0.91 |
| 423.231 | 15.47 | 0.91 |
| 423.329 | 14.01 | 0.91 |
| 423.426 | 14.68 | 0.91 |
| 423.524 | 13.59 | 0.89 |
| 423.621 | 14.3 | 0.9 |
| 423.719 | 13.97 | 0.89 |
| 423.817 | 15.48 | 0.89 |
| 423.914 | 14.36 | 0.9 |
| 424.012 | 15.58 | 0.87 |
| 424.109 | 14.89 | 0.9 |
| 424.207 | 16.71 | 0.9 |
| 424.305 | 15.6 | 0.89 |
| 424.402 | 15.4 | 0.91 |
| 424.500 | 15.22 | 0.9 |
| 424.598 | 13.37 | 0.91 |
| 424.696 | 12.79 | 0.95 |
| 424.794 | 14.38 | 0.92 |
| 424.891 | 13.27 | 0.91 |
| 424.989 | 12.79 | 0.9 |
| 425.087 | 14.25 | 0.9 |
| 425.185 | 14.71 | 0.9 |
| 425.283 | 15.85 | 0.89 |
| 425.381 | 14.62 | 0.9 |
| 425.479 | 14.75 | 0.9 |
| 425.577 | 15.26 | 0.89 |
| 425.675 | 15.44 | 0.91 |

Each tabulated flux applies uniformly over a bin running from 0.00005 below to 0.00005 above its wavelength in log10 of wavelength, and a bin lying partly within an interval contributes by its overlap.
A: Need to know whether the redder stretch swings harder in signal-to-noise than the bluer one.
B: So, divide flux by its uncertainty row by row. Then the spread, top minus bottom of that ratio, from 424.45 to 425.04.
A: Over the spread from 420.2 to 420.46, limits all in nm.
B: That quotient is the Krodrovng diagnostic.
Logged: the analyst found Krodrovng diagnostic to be 2.76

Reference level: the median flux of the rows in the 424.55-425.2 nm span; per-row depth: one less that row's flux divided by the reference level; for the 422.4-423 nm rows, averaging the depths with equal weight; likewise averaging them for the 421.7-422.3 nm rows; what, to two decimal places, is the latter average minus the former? -0.14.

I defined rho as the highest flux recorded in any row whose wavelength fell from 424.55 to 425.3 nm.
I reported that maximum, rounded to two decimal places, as 15.85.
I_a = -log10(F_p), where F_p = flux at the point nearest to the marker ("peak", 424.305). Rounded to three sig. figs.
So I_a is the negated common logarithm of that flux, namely -1.19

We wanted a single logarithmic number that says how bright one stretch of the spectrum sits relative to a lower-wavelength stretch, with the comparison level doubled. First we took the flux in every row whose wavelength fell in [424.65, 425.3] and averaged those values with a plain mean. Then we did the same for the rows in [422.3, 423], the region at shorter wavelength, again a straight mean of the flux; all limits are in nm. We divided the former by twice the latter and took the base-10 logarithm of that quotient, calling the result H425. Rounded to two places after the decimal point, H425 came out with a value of -0.29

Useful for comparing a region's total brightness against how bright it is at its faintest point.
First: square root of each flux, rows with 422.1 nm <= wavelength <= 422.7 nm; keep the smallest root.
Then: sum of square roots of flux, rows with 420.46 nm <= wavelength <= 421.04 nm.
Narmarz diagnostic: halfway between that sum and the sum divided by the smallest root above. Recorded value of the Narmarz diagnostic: 14.9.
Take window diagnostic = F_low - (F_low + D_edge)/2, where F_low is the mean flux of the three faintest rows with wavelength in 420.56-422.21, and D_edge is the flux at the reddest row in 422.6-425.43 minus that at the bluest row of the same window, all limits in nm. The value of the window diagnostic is 4.9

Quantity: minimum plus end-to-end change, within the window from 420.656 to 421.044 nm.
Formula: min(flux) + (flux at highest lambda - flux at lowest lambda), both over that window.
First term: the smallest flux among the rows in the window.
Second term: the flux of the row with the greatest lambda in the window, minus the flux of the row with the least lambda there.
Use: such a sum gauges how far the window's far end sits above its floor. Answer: 13.0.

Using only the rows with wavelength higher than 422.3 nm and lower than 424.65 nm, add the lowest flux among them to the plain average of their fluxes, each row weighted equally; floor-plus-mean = 25.6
